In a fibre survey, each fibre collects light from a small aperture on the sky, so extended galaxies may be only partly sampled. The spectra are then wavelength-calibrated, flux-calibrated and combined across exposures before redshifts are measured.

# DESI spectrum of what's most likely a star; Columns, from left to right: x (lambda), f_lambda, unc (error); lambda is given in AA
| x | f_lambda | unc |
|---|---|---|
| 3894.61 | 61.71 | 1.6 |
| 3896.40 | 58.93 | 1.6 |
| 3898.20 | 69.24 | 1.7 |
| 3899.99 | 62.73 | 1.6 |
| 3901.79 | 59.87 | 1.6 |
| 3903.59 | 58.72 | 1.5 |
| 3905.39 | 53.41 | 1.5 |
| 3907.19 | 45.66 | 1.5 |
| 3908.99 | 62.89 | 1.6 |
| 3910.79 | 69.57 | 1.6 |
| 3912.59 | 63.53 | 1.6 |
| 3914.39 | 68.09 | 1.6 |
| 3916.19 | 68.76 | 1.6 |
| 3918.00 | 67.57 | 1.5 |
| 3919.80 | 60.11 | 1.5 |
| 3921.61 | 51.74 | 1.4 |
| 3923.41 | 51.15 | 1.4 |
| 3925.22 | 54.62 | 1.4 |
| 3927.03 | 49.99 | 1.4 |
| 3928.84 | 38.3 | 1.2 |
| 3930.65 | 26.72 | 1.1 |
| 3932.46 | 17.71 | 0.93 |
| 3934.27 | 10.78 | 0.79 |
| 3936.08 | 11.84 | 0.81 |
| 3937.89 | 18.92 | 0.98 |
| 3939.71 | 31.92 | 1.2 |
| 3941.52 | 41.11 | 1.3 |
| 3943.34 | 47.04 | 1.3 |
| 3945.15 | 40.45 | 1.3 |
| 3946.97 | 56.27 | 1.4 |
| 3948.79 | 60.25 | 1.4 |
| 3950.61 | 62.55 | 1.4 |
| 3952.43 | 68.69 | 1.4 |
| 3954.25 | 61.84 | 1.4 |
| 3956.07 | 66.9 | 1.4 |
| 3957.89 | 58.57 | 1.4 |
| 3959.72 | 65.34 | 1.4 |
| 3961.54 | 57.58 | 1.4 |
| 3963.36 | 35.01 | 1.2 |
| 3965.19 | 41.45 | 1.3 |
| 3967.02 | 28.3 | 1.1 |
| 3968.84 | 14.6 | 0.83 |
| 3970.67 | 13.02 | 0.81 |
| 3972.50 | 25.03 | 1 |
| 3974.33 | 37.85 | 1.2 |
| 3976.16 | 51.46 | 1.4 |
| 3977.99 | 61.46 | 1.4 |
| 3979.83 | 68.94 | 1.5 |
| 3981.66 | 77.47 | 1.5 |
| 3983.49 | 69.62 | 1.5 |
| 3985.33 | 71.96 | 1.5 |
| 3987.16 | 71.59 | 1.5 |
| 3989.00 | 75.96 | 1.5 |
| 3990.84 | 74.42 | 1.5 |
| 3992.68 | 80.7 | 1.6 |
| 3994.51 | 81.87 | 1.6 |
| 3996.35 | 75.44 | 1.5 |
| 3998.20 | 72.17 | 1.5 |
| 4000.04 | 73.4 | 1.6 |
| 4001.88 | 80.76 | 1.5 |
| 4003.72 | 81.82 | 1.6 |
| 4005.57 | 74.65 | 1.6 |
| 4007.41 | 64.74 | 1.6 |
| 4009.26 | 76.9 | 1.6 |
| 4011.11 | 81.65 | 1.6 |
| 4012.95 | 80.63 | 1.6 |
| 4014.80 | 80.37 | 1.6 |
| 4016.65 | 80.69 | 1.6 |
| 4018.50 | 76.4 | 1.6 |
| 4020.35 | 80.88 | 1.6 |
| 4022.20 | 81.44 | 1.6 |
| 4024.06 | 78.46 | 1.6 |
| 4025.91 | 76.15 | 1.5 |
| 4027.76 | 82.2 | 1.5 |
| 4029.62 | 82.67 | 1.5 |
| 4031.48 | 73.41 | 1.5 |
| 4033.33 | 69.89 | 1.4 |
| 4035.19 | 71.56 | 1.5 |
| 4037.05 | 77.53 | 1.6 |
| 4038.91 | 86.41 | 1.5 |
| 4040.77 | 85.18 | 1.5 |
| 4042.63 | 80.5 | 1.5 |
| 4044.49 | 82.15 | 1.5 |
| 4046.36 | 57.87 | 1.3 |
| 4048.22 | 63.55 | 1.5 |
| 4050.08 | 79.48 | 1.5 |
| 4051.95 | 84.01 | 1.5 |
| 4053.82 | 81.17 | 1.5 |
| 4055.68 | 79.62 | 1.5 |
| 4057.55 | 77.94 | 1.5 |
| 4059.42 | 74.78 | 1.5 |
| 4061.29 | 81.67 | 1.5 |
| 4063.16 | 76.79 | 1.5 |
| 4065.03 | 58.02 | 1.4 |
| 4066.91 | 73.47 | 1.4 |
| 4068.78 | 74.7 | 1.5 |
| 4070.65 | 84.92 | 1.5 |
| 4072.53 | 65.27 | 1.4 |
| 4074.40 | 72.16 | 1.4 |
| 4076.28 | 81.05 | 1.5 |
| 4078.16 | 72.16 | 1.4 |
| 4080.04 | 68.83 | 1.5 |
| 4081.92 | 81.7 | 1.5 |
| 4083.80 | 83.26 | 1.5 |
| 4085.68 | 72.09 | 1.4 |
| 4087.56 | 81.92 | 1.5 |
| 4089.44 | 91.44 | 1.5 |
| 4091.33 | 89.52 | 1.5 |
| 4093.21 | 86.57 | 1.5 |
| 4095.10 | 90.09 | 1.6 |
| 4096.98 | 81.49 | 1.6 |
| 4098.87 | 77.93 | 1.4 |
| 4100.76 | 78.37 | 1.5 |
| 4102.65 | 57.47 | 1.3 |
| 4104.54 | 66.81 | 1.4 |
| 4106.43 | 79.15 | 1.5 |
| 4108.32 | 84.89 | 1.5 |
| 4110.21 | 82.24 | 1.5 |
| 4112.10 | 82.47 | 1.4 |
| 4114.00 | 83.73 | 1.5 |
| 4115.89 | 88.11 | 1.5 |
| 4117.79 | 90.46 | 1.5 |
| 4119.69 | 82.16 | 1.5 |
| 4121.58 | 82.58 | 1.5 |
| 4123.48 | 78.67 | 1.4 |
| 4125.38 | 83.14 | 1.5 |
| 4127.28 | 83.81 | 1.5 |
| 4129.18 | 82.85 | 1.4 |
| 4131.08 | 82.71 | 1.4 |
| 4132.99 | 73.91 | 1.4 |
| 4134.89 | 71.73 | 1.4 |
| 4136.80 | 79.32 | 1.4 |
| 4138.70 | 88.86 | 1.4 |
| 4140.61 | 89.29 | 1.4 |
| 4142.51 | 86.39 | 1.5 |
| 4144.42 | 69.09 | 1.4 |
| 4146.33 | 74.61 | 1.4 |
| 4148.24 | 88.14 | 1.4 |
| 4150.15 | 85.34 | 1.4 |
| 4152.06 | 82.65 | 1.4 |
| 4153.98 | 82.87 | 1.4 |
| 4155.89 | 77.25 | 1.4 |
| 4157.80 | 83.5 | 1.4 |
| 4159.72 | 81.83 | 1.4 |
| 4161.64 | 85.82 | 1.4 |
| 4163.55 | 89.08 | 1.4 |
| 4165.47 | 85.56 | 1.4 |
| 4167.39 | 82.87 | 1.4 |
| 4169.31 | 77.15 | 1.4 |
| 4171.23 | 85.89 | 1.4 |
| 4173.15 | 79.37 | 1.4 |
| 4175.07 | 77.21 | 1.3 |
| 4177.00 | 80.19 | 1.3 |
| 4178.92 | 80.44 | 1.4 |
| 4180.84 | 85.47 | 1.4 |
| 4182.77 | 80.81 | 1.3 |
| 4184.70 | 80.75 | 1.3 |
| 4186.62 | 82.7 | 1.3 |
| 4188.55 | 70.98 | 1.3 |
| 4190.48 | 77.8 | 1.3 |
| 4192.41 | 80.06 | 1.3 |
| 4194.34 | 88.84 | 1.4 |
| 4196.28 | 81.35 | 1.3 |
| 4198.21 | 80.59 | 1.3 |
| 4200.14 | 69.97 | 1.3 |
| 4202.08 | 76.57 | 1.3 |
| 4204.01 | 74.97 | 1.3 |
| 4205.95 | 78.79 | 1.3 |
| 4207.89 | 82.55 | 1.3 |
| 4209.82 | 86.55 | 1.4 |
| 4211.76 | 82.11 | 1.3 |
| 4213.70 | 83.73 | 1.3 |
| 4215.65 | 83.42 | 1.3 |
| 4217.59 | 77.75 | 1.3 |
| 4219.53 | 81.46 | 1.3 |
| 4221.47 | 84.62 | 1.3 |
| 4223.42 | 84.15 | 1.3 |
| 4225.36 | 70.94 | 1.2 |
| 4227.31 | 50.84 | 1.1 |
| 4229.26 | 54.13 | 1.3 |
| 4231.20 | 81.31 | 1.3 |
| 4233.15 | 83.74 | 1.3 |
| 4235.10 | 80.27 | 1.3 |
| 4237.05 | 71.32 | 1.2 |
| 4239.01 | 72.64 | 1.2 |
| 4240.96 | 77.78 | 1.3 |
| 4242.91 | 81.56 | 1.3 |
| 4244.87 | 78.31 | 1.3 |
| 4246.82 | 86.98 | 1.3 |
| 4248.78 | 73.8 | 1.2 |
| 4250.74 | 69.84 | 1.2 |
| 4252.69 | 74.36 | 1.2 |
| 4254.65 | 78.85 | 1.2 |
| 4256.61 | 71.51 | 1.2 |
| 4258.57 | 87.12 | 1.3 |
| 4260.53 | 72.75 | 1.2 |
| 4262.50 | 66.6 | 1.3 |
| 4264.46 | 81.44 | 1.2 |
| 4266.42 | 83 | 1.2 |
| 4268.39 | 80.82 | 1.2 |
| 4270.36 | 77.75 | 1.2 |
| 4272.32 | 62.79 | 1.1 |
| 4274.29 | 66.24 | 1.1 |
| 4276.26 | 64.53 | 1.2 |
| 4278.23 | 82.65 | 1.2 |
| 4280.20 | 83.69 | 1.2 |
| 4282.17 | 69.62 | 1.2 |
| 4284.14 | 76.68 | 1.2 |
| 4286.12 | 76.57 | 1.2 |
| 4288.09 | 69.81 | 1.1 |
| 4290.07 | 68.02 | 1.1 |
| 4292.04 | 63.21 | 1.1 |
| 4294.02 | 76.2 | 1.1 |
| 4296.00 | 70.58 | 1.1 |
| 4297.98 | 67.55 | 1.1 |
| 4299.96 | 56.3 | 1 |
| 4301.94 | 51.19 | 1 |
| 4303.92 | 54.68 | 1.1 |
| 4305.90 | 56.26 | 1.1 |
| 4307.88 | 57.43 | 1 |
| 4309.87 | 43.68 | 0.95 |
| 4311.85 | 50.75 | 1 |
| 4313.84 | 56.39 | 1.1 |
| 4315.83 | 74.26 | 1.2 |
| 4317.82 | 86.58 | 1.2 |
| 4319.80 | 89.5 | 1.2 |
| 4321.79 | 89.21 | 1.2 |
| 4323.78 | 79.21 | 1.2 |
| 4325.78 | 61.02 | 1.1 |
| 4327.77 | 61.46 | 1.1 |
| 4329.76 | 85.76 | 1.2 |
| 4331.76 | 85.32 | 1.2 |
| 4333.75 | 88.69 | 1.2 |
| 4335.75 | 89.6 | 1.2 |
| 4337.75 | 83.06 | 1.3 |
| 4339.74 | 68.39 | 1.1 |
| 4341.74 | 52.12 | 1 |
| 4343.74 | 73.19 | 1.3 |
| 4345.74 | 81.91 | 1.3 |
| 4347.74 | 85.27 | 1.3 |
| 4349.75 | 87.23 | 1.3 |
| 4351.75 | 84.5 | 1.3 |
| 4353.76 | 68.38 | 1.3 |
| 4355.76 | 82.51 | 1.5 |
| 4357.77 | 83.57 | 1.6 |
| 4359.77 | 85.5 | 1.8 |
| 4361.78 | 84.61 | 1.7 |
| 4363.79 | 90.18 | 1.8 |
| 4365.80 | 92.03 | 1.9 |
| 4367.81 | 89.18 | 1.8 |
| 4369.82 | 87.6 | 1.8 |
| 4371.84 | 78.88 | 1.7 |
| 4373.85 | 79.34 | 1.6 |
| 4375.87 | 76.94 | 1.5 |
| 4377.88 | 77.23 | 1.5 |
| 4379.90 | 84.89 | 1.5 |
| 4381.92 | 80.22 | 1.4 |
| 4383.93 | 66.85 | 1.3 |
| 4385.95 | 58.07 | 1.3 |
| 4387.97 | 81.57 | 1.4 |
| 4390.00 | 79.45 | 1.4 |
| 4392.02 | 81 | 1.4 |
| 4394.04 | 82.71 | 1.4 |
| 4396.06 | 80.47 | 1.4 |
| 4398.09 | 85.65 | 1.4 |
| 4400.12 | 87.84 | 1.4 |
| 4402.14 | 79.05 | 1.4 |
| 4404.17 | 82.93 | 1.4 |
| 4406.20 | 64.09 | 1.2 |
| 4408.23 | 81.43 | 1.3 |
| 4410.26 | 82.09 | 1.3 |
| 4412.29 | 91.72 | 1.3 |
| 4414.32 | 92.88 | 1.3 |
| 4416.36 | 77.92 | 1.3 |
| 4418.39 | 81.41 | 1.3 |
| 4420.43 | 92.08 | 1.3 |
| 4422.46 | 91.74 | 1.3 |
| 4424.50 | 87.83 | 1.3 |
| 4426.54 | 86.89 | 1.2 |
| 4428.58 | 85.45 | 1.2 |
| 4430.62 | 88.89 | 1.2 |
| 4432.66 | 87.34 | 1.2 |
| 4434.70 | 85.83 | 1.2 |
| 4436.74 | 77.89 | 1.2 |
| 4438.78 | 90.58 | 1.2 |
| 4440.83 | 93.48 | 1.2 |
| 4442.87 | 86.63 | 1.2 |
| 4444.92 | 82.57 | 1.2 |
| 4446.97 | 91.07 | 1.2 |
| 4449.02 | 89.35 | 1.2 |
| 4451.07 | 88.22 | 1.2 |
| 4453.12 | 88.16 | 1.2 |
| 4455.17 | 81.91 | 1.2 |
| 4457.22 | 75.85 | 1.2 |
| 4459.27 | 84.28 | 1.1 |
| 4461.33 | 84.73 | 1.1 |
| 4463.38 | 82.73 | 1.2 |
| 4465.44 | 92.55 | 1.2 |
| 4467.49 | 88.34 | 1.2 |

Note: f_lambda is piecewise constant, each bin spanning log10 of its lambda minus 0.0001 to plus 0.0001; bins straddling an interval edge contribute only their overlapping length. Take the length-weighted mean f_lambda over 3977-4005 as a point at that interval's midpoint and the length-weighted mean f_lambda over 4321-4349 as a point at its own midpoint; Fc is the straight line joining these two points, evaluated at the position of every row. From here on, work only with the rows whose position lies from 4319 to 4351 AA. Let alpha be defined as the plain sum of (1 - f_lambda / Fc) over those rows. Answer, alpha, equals -0.3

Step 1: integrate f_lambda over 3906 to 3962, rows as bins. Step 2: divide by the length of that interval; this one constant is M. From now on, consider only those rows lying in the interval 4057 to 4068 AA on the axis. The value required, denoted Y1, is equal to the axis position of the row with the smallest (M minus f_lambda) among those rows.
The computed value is 4061.29 AA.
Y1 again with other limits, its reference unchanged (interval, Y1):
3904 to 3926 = 3910.79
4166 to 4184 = 4171.23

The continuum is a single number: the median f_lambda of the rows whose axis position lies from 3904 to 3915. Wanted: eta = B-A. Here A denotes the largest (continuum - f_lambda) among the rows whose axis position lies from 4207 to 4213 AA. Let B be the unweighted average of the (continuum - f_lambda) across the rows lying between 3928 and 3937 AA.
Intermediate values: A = -19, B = 42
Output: 61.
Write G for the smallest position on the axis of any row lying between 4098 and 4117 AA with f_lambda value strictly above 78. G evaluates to 4100.76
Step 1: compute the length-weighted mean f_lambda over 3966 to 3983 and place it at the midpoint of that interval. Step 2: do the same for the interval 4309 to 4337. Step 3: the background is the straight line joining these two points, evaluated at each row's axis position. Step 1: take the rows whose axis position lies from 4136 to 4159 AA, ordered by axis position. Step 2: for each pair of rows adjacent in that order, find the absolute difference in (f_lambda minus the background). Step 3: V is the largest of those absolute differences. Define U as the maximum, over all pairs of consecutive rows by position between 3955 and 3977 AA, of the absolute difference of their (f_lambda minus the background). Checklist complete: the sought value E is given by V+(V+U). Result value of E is 57.7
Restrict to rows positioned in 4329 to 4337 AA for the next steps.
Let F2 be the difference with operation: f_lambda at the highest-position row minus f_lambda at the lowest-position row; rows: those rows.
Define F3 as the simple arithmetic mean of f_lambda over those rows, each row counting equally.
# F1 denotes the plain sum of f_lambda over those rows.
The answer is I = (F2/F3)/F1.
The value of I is 0.0001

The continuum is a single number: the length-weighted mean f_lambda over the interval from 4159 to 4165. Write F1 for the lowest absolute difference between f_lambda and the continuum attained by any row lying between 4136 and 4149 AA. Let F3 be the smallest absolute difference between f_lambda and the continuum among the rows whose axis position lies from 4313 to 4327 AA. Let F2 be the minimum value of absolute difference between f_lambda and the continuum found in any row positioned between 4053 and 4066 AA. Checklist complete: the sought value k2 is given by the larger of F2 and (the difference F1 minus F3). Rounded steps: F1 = 0.65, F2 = 4.1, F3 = 0.8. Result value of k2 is 4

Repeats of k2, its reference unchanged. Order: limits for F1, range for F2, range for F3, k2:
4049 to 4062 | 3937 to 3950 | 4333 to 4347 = 25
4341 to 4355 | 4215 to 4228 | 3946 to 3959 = 1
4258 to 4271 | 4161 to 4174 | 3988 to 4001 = 0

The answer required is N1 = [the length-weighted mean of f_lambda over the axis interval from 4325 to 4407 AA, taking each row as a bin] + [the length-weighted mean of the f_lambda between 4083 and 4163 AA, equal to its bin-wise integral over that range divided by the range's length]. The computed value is 161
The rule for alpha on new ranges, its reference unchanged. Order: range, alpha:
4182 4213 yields -0.7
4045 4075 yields 0.2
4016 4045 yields -0.9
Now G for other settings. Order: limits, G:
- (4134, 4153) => 4136.80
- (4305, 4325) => 4317.82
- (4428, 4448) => 4428.58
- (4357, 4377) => 4357.77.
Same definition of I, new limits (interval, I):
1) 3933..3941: 0.0157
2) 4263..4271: -0.0001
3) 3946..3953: 0.0008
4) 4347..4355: -0.0006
